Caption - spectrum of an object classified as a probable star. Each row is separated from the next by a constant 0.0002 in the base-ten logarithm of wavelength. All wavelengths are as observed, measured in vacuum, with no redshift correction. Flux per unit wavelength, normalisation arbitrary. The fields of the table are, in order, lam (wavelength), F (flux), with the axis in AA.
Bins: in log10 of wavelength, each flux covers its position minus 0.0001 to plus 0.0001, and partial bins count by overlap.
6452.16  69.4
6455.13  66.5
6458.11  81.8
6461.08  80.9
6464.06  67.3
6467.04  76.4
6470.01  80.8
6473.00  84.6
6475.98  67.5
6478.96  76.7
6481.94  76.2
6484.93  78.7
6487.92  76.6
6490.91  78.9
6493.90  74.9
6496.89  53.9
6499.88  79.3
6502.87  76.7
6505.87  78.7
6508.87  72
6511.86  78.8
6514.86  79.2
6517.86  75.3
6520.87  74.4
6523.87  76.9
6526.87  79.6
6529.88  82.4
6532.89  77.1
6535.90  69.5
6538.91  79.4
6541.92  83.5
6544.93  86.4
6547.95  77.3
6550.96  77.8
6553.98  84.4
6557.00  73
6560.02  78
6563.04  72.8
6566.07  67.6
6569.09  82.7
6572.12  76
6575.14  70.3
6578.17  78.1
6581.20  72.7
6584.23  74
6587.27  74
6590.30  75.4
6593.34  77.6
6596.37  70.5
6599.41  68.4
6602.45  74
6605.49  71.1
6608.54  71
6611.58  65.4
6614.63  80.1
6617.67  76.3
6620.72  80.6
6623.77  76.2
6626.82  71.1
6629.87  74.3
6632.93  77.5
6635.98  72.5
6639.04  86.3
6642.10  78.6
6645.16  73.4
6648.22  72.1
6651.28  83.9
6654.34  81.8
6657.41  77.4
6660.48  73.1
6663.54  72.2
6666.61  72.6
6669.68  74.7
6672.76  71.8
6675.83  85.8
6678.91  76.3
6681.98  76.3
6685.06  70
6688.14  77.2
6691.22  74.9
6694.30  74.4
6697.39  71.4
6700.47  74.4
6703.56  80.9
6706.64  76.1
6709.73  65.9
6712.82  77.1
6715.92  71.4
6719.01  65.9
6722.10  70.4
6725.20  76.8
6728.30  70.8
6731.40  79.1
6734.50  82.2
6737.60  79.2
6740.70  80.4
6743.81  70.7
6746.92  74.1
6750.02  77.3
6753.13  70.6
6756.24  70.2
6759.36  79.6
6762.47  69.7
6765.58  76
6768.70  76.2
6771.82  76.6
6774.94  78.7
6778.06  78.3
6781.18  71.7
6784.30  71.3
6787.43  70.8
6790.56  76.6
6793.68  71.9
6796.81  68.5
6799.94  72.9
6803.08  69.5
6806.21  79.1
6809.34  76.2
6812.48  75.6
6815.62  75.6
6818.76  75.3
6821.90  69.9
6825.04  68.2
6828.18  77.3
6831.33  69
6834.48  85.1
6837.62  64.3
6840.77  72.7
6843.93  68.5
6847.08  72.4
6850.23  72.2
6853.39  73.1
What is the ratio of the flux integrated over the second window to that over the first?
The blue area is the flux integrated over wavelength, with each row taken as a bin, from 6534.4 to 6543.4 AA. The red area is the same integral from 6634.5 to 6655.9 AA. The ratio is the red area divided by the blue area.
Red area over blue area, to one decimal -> 2.4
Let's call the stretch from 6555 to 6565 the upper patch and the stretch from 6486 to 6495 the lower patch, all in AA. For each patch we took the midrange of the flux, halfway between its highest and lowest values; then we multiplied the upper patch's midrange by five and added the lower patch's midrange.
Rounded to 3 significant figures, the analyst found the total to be 454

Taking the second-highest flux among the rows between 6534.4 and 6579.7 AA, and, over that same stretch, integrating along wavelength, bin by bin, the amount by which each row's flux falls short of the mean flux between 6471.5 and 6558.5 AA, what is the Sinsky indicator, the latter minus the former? -95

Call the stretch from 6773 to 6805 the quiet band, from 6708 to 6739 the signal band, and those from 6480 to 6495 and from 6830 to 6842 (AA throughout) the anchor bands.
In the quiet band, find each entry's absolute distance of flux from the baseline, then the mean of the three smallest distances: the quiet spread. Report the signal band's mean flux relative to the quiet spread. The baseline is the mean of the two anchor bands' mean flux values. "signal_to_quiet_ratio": 33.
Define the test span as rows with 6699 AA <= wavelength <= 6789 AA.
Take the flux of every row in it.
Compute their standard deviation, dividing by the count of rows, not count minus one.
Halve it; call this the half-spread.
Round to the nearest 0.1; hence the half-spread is 2.2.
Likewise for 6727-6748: 2.2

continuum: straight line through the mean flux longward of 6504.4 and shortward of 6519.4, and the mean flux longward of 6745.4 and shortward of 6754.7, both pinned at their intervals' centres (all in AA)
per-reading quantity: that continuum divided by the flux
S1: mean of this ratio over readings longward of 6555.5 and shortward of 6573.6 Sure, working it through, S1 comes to 1.02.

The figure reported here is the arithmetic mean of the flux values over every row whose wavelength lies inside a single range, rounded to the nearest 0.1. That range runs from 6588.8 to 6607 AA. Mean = 72.8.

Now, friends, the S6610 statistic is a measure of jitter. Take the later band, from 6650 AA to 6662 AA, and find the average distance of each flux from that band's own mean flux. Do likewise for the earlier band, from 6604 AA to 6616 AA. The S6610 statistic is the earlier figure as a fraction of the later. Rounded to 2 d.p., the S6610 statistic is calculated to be 1.08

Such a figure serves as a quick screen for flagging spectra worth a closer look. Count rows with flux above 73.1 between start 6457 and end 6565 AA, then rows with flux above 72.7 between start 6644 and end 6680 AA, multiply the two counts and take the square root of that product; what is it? 15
